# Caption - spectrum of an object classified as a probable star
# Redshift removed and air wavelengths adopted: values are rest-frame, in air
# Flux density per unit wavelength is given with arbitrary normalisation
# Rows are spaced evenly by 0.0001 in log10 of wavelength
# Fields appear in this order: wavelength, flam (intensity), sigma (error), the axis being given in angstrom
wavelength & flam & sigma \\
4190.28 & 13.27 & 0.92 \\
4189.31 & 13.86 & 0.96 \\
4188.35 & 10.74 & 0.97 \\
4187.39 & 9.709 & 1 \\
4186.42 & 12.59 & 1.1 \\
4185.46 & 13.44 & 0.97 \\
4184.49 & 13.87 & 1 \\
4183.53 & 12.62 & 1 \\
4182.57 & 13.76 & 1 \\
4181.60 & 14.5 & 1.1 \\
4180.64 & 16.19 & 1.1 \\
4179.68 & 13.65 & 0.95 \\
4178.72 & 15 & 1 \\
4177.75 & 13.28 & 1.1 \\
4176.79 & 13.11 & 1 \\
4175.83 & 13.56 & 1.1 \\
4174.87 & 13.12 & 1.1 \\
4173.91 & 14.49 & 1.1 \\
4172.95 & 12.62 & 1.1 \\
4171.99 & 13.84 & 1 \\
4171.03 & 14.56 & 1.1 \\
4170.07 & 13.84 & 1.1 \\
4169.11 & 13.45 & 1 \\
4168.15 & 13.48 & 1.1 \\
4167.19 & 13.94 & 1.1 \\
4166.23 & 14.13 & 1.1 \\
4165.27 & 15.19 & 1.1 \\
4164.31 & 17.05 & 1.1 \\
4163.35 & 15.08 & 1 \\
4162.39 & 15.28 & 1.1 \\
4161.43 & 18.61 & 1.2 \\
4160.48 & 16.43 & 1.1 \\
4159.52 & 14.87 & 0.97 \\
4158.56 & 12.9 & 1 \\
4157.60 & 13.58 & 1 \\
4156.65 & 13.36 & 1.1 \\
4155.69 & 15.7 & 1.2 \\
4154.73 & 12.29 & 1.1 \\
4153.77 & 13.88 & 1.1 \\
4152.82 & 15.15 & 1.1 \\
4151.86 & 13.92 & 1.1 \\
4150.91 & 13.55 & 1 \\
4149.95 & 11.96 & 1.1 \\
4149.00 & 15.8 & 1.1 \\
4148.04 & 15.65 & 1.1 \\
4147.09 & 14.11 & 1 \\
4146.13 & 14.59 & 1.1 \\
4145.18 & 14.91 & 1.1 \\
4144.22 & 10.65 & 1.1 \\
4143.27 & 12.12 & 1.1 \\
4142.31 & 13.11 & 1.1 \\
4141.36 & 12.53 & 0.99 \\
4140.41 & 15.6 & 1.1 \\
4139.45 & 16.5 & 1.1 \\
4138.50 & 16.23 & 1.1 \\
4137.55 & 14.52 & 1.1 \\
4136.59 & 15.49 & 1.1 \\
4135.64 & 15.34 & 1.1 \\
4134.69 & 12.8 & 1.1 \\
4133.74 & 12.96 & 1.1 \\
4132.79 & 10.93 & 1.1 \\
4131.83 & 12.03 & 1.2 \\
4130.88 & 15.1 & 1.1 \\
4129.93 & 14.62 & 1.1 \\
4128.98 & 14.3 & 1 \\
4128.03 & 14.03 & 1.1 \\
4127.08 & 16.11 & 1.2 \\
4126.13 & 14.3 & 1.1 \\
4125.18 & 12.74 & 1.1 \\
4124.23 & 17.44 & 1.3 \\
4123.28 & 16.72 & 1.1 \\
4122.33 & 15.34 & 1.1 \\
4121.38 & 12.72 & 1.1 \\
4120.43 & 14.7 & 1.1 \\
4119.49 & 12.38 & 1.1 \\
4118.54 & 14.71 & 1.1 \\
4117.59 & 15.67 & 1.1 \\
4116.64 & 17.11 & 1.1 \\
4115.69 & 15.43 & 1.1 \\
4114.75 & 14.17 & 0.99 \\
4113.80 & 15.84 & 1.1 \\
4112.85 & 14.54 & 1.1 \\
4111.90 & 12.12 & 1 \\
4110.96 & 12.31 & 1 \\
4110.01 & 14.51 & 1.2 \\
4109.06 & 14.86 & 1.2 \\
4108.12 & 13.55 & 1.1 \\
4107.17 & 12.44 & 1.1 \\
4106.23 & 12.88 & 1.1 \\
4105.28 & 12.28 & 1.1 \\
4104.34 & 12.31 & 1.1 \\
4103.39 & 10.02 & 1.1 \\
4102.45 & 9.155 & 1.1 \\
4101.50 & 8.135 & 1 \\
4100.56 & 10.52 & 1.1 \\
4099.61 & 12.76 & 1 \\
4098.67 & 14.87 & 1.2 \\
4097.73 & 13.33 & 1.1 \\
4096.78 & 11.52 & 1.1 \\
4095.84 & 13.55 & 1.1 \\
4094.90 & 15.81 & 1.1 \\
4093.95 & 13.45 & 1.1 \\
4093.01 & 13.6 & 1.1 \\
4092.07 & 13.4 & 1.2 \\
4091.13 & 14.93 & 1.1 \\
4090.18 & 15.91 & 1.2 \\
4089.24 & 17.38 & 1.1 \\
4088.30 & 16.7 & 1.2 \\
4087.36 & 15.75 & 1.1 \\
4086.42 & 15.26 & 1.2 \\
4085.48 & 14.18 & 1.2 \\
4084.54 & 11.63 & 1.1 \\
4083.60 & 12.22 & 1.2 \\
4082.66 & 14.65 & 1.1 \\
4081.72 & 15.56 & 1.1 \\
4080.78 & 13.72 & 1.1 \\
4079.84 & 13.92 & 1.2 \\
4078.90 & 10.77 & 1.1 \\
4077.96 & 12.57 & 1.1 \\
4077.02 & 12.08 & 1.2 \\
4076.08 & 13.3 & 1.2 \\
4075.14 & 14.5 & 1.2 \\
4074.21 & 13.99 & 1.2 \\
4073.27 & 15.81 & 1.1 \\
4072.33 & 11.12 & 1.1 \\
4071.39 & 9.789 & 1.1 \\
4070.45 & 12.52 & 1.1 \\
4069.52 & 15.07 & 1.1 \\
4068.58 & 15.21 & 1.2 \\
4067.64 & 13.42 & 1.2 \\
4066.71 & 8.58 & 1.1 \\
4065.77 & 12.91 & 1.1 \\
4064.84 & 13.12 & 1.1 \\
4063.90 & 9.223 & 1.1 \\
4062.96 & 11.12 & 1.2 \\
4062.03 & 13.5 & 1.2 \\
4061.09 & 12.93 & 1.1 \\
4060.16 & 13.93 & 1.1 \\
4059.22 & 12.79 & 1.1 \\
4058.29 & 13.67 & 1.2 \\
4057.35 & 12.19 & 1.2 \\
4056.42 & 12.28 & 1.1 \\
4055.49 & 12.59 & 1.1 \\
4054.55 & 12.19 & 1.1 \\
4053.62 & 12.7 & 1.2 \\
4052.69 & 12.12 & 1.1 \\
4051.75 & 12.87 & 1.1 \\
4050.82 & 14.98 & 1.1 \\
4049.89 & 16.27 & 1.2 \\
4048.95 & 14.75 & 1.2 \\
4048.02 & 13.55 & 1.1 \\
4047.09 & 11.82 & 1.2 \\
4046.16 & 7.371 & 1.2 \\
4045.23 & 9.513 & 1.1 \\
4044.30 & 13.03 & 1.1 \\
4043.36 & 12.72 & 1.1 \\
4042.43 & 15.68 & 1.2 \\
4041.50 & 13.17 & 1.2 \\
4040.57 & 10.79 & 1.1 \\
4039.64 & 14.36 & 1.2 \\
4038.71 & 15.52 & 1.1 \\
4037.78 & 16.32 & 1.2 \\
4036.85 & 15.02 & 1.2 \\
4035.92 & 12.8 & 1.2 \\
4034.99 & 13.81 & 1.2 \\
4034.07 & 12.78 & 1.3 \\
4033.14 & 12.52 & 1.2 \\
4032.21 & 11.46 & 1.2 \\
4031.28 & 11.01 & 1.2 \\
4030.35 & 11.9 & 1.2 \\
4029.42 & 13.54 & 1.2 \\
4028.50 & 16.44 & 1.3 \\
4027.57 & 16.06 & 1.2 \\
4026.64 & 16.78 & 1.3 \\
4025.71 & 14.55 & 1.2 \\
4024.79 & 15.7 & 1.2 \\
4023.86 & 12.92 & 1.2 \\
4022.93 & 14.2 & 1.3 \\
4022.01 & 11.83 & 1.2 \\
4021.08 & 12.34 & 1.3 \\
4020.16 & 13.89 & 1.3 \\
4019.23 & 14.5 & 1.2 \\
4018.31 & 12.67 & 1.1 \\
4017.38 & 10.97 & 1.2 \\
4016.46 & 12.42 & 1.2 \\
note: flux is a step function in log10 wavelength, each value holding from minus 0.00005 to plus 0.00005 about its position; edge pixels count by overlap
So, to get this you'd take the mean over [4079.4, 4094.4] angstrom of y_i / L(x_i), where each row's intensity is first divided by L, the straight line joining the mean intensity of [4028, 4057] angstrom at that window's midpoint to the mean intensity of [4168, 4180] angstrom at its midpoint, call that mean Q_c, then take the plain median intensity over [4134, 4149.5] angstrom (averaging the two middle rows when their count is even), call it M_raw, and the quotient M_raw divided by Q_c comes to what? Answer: 13.5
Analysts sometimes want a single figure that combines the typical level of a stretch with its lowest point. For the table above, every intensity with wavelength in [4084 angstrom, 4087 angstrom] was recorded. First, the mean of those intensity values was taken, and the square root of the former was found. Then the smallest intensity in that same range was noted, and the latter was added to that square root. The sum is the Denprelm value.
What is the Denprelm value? 15.3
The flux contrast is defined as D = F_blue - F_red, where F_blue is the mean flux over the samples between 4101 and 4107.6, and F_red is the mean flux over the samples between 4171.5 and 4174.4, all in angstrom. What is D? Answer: -2.6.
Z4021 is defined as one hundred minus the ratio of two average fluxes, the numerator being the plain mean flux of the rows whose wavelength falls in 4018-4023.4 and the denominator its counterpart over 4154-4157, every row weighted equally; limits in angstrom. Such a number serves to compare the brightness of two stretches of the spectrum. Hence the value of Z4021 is 99.0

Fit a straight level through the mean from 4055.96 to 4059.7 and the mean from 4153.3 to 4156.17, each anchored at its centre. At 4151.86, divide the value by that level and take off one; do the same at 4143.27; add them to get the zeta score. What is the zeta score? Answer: -0.1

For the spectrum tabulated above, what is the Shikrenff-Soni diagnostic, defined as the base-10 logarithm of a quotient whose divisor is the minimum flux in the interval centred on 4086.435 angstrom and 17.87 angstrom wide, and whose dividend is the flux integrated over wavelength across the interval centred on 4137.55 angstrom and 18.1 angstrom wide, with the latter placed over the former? 1.37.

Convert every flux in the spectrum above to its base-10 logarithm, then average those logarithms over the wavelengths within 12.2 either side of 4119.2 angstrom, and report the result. 1.16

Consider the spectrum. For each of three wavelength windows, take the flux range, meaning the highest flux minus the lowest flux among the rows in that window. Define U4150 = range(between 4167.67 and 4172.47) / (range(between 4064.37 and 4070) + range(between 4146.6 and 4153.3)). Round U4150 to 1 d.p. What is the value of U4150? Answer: 0.1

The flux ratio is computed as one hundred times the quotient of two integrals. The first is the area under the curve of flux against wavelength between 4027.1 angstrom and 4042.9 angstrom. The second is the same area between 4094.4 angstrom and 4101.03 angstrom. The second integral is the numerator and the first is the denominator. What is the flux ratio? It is 40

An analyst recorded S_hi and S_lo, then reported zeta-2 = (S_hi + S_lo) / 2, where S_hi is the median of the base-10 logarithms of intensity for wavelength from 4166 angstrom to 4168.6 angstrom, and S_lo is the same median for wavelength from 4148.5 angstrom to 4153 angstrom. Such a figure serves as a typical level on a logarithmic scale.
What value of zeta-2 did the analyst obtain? 1.144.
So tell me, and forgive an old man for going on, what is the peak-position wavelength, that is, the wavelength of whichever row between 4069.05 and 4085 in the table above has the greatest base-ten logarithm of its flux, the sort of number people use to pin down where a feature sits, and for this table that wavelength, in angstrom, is 4073.27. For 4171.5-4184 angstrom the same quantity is 4180.64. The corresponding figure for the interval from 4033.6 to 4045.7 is 4037.78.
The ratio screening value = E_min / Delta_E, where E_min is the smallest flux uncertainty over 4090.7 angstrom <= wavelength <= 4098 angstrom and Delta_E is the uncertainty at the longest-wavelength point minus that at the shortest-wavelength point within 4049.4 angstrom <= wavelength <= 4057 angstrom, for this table -11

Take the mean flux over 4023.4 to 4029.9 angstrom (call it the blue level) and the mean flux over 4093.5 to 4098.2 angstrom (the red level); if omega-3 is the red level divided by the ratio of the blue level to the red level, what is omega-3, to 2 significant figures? 12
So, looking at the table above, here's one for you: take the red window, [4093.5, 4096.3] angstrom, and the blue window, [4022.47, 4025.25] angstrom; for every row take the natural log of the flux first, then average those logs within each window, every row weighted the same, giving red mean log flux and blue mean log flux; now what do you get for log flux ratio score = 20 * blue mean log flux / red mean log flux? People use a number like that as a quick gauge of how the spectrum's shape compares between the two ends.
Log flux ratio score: 20.0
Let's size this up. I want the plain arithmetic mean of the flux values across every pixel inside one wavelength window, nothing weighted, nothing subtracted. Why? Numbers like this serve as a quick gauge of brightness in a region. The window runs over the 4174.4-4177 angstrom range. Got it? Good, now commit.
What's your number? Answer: 13.3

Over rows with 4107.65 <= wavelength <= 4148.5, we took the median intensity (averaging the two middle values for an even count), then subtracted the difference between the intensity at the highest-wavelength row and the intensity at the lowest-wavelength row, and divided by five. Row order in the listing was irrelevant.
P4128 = 2.5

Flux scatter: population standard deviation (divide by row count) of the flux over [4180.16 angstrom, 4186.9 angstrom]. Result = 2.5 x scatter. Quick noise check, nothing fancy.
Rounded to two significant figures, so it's 2.9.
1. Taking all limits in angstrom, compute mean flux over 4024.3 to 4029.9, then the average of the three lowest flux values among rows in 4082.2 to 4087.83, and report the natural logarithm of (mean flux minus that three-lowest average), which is 1.0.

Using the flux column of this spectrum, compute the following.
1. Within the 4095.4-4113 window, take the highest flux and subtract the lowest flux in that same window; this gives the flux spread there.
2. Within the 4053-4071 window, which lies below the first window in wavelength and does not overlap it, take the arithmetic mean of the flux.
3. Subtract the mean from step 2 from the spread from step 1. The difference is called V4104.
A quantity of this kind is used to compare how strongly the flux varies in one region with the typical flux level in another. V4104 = -5.9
